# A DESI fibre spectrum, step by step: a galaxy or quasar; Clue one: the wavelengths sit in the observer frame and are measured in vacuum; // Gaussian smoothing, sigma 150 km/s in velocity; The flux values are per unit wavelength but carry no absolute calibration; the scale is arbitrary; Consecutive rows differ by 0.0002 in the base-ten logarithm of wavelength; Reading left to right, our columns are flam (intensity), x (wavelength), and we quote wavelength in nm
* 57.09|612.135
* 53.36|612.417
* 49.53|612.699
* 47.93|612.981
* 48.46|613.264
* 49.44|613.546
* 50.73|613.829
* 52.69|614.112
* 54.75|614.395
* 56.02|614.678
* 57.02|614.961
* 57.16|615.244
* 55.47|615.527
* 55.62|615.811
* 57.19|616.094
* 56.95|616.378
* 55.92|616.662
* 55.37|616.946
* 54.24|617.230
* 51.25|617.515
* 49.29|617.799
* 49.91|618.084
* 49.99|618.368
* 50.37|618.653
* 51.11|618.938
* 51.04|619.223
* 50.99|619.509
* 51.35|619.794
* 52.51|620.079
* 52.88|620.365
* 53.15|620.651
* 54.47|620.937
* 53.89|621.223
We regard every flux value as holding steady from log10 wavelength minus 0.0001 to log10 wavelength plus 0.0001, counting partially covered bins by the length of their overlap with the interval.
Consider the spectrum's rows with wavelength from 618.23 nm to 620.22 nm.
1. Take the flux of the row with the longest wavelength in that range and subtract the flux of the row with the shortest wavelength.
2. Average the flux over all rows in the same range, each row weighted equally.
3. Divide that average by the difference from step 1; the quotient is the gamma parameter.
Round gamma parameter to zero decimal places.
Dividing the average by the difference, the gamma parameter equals 20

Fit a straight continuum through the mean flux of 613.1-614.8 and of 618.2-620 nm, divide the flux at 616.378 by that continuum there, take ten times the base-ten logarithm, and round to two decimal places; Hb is 0.44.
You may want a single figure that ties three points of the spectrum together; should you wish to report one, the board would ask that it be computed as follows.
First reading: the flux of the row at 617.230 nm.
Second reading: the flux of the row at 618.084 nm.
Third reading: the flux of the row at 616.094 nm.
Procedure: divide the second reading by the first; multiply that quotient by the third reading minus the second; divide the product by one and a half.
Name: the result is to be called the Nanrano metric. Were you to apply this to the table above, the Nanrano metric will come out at 4.5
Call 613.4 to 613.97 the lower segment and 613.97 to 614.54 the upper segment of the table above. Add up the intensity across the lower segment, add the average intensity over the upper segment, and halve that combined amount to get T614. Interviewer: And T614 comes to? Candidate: 76.9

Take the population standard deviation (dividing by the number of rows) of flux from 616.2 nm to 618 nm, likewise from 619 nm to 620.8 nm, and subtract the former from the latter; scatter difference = -1.82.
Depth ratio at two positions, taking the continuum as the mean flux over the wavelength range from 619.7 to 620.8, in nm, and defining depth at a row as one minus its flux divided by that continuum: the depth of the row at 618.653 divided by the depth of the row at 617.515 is 1.7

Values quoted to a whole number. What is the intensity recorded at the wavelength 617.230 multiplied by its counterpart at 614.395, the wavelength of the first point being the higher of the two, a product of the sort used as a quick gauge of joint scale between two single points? 2970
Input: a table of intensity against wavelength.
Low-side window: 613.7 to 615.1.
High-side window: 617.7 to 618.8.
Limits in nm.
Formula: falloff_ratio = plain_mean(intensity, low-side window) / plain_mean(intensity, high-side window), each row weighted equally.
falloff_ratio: 1.09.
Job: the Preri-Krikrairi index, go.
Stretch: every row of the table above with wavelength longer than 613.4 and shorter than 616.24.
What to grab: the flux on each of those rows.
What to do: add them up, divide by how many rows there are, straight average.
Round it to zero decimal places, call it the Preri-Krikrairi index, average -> 55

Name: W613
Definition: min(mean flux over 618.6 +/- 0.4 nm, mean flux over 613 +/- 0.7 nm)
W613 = 49.7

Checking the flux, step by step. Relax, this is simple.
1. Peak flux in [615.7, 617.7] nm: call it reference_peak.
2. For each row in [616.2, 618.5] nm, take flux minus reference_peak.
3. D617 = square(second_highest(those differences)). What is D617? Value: 1.6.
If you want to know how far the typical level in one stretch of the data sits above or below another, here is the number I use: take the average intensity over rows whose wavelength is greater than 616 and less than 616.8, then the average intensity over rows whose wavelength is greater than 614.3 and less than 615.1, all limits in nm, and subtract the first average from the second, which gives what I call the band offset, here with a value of -1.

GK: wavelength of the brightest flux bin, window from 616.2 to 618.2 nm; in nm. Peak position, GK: 616.378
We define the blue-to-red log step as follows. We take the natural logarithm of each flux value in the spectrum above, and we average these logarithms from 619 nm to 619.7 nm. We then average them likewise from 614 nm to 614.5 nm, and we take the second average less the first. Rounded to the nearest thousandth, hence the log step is 0.051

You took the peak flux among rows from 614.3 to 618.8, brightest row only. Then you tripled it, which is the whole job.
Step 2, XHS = 172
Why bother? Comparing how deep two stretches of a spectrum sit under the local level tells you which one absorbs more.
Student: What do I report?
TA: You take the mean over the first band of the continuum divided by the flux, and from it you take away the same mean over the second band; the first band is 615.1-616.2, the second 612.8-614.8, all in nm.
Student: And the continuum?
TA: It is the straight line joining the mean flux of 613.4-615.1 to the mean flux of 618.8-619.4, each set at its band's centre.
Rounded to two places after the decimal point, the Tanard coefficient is -0.11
